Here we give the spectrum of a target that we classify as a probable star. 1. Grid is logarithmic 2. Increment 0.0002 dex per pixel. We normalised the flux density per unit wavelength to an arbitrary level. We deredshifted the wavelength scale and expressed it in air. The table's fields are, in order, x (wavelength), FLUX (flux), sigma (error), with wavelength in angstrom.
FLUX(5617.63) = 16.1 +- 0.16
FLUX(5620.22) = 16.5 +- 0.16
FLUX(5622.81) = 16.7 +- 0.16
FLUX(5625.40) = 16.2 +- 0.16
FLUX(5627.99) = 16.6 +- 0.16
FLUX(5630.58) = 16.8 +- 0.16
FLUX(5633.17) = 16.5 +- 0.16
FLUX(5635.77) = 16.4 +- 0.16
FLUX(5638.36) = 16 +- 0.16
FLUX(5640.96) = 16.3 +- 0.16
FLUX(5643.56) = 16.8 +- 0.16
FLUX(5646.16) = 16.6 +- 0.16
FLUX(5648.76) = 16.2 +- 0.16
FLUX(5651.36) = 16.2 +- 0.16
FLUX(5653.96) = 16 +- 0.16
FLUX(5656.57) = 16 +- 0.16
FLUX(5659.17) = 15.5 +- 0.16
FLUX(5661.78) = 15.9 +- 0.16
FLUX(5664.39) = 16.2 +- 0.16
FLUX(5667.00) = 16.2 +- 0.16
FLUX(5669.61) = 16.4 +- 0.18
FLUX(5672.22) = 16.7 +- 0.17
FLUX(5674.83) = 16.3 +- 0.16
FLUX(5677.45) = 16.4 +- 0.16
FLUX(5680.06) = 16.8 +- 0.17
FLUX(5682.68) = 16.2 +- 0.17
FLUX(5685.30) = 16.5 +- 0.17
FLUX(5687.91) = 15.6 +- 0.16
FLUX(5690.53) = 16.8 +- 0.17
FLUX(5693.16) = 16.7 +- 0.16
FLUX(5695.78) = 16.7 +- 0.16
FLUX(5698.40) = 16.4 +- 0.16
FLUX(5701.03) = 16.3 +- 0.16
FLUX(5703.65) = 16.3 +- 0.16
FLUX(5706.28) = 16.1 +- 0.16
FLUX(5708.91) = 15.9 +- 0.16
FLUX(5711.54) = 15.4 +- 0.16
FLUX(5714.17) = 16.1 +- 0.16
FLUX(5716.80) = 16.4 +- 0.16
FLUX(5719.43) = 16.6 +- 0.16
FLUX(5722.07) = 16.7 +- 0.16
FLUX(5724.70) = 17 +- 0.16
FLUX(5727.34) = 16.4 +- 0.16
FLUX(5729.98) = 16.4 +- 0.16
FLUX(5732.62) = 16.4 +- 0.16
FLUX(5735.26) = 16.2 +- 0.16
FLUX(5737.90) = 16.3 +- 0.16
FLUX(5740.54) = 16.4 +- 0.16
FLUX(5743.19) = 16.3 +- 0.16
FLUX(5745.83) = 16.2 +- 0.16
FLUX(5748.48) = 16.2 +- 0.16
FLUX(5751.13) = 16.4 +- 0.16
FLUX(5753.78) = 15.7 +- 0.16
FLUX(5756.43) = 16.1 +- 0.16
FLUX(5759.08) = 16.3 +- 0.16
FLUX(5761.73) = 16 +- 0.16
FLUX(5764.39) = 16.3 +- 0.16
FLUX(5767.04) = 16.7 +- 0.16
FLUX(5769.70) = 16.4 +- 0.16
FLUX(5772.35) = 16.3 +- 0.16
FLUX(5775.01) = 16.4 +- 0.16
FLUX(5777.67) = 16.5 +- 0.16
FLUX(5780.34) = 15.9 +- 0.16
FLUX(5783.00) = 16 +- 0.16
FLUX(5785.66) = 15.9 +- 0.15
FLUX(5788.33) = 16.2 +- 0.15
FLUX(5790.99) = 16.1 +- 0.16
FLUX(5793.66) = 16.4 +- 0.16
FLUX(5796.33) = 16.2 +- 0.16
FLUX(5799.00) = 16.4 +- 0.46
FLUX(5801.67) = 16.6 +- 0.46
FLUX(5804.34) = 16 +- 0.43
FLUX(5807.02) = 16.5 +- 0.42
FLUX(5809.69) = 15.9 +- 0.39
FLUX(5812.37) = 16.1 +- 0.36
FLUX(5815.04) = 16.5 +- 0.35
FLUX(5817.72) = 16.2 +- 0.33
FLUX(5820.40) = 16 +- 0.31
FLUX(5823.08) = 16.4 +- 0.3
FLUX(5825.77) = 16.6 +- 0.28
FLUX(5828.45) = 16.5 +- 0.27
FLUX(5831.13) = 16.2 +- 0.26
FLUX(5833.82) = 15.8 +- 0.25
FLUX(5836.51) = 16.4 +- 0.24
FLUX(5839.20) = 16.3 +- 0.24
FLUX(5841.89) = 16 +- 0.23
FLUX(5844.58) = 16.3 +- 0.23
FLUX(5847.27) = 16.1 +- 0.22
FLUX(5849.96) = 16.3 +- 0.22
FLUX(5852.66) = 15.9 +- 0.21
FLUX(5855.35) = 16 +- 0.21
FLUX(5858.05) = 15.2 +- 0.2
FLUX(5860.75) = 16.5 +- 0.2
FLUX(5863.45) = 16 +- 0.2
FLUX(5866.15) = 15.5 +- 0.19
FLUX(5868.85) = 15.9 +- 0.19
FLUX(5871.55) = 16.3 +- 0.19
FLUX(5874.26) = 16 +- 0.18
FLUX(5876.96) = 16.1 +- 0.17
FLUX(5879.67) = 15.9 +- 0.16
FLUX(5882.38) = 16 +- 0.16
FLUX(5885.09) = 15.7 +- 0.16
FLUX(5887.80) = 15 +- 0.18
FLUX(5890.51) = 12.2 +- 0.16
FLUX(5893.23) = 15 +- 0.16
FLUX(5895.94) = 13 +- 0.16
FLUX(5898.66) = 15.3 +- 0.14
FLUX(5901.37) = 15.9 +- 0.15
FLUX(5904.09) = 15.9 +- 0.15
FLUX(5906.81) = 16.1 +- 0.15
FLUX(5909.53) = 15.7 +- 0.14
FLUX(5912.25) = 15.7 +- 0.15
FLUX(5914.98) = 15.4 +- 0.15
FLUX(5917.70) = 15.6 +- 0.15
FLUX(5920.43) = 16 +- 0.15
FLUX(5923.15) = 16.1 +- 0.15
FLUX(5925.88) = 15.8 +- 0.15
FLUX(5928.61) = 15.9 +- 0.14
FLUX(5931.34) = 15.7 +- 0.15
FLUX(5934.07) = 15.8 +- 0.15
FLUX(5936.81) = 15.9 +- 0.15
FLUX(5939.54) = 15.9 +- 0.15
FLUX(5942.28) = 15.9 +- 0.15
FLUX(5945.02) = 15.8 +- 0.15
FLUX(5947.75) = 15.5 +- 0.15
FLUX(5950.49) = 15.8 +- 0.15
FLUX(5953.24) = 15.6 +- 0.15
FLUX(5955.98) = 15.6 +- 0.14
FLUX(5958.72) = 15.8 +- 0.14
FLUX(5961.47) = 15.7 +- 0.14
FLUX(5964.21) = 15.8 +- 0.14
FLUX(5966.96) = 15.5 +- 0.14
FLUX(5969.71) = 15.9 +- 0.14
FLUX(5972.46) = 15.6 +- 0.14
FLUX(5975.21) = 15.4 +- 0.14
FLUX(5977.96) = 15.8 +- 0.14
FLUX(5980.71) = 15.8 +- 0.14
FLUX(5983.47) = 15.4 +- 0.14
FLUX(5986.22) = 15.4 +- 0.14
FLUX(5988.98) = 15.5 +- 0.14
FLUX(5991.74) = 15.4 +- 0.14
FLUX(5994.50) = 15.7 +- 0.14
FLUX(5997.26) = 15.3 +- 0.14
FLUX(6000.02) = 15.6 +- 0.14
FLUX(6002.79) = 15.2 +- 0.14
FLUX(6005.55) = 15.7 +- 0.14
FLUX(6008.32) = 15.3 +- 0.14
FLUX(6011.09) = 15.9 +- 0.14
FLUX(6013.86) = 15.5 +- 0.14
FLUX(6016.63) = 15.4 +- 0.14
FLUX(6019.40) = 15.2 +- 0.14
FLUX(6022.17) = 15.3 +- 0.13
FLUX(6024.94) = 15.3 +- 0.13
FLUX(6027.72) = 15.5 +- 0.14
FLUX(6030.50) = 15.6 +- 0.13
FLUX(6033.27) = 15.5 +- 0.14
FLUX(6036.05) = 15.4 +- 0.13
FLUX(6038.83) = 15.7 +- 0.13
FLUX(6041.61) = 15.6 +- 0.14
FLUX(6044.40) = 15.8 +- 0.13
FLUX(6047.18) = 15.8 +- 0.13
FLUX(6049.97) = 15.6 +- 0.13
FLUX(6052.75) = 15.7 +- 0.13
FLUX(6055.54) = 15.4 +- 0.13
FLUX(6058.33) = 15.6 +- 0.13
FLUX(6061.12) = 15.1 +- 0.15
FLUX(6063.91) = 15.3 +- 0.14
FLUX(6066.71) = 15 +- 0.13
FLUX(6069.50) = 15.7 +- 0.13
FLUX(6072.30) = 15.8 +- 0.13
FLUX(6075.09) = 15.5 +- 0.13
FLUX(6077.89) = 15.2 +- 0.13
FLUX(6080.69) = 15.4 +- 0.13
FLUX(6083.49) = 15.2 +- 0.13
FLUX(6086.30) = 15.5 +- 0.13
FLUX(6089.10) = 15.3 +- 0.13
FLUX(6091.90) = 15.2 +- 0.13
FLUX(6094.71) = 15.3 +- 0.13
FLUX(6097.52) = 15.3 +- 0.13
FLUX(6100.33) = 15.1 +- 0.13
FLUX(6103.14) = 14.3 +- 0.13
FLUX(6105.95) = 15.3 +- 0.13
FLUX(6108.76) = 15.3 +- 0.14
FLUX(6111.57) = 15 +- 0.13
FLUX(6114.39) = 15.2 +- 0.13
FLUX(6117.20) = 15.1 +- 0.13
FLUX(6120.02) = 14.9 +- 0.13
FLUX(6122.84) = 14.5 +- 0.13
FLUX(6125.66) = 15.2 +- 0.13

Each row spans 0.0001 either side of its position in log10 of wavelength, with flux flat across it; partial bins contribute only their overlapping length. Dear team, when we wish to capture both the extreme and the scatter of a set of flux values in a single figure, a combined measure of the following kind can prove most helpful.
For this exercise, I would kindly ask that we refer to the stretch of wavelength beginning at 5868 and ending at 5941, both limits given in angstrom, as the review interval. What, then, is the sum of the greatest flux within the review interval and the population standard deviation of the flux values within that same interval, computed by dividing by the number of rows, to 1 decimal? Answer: 17.2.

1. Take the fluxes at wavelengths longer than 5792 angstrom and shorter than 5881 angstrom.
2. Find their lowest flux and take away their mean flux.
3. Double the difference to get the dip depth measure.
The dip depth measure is -1.9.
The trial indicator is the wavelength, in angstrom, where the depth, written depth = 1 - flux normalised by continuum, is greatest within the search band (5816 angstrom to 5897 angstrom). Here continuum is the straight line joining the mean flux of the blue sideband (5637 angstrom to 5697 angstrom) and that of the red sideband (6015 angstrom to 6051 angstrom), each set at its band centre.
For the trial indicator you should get 5890.51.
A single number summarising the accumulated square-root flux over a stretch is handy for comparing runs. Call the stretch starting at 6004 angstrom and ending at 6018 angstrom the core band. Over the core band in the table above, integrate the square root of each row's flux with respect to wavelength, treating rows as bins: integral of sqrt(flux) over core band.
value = 55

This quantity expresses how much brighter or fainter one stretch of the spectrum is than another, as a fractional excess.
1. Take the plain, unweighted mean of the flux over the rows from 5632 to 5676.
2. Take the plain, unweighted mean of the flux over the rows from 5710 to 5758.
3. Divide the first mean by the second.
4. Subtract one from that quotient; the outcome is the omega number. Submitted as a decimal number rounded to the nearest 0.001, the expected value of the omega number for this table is -0.003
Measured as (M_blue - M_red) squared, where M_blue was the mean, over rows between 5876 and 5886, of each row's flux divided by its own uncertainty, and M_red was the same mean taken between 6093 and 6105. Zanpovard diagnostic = 300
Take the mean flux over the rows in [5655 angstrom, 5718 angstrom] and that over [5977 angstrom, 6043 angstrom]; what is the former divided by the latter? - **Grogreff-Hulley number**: 1.05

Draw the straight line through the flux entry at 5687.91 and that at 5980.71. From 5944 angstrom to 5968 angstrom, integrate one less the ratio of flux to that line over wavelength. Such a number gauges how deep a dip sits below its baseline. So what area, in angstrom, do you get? 0.16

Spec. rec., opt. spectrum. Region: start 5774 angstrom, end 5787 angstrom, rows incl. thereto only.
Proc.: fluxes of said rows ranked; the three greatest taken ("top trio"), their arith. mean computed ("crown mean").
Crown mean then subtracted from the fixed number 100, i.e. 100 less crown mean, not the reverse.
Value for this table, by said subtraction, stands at 83.7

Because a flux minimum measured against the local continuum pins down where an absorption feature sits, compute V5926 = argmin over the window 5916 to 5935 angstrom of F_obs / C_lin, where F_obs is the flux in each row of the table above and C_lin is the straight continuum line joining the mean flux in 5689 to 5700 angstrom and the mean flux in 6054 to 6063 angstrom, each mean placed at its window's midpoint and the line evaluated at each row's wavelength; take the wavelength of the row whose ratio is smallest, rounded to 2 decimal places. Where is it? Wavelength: 5917.70 angstrom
